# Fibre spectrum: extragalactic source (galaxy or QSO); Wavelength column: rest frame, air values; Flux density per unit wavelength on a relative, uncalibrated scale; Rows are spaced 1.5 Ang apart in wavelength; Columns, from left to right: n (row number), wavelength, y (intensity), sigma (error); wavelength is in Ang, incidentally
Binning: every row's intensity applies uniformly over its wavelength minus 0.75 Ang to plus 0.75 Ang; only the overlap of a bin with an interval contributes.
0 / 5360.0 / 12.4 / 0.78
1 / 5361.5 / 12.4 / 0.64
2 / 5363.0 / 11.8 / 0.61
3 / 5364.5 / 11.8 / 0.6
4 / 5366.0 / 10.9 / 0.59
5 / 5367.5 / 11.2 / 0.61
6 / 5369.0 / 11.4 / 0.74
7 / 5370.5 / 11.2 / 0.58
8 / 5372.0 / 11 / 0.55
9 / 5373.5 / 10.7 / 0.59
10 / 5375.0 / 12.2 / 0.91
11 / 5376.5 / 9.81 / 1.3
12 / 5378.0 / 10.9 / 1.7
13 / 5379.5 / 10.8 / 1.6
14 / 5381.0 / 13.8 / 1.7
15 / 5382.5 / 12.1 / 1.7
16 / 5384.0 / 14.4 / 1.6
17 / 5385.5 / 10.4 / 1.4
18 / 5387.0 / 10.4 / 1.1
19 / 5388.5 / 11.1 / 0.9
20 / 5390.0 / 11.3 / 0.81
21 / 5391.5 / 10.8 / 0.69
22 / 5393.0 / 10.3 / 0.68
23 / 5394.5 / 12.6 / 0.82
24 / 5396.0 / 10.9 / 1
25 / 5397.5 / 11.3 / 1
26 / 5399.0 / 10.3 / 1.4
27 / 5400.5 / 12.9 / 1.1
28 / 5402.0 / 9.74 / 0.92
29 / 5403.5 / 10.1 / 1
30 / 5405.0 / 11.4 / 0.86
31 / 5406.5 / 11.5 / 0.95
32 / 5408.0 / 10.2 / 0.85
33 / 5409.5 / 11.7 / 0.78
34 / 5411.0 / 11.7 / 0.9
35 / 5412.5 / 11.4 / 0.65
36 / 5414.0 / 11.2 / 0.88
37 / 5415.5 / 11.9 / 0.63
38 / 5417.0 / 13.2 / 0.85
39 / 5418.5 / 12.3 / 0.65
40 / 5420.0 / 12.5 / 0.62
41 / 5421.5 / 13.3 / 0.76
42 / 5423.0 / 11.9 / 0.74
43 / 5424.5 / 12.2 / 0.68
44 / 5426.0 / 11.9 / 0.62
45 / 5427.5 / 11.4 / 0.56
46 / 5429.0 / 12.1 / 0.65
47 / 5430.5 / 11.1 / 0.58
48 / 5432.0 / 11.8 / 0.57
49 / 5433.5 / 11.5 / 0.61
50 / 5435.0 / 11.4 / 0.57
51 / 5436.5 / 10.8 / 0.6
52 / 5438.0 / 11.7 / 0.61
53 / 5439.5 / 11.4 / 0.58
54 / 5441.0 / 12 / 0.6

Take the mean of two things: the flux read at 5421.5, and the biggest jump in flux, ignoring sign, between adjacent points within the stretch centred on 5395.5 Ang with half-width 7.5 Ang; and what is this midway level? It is 8.23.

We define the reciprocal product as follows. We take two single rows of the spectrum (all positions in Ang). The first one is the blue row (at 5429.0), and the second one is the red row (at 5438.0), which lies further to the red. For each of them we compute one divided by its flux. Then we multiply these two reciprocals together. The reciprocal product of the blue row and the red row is 0.0071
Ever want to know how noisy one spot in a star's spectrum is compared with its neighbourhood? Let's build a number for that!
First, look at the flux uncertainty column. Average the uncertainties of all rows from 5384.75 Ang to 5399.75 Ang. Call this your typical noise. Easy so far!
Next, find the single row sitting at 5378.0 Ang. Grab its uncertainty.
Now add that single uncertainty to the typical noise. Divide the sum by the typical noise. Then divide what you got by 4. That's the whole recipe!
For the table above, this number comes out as 0.68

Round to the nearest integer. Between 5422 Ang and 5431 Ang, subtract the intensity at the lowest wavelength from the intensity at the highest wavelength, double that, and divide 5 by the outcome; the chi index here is -3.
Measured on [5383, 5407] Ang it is -1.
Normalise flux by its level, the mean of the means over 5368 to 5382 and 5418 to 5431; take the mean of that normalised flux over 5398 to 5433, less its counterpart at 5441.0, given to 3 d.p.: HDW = -0.031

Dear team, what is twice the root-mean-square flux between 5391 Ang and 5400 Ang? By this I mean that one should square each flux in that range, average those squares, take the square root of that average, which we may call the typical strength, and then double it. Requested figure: 22.1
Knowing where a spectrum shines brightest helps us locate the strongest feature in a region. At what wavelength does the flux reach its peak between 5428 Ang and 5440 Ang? 5429.0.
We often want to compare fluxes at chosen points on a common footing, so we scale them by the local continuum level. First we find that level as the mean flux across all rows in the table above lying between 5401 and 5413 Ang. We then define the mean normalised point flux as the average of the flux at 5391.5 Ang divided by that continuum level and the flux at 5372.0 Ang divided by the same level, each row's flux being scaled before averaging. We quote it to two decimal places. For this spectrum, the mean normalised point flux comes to 0.99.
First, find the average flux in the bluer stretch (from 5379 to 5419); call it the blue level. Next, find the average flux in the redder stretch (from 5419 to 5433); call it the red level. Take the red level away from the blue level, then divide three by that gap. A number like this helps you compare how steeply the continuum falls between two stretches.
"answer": -5.5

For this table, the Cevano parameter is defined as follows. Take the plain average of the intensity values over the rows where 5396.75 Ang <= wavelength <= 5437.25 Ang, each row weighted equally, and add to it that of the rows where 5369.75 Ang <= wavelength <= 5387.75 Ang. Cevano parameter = 23.06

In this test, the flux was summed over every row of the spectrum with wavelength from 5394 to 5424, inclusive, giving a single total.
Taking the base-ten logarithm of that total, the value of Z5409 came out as 2.4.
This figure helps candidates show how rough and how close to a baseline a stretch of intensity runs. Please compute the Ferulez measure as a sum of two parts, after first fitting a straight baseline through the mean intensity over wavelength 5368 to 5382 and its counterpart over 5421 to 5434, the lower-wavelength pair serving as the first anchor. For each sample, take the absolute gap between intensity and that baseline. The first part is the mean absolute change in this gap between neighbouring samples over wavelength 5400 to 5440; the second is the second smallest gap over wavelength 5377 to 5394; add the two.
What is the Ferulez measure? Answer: 1.0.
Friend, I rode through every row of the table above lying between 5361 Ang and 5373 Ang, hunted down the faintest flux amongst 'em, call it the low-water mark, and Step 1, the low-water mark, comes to 10.9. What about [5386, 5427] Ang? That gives 9.74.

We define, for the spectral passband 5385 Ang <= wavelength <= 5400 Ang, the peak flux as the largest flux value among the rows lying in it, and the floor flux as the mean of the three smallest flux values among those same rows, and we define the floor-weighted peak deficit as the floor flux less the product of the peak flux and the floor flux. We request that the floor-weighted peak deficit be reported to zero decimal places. -120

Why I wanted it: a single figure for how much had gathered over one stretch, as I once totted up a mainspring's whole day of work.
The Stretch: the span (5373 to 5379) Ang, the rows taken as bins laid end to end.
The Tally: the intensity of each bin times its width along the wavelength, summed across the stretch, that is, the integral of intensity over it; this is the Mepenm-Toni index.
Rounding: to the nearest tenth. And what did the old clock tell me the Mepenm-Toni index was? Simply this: 65.4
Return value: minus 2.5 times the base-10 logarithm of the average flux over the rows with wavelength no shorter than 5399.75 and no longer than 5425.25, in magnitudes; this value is -2.672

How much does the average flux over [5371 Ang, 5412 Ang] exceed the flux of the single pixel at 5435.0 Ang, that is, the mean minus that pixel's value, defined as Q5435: -0.13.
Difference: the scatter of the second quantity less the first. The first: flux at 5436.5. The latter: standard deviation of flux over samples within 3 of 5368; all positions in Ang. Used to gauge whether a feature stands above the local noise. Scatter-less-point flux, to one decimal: -10.6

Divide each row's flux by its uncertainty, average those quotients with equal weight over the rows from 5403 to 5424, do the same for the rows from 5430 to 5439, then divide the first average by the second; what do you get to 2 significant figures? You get 0.79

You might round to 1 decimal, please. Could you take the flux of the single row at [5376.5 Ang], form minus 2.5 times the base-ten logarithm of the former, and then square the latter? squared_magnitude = 6.1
